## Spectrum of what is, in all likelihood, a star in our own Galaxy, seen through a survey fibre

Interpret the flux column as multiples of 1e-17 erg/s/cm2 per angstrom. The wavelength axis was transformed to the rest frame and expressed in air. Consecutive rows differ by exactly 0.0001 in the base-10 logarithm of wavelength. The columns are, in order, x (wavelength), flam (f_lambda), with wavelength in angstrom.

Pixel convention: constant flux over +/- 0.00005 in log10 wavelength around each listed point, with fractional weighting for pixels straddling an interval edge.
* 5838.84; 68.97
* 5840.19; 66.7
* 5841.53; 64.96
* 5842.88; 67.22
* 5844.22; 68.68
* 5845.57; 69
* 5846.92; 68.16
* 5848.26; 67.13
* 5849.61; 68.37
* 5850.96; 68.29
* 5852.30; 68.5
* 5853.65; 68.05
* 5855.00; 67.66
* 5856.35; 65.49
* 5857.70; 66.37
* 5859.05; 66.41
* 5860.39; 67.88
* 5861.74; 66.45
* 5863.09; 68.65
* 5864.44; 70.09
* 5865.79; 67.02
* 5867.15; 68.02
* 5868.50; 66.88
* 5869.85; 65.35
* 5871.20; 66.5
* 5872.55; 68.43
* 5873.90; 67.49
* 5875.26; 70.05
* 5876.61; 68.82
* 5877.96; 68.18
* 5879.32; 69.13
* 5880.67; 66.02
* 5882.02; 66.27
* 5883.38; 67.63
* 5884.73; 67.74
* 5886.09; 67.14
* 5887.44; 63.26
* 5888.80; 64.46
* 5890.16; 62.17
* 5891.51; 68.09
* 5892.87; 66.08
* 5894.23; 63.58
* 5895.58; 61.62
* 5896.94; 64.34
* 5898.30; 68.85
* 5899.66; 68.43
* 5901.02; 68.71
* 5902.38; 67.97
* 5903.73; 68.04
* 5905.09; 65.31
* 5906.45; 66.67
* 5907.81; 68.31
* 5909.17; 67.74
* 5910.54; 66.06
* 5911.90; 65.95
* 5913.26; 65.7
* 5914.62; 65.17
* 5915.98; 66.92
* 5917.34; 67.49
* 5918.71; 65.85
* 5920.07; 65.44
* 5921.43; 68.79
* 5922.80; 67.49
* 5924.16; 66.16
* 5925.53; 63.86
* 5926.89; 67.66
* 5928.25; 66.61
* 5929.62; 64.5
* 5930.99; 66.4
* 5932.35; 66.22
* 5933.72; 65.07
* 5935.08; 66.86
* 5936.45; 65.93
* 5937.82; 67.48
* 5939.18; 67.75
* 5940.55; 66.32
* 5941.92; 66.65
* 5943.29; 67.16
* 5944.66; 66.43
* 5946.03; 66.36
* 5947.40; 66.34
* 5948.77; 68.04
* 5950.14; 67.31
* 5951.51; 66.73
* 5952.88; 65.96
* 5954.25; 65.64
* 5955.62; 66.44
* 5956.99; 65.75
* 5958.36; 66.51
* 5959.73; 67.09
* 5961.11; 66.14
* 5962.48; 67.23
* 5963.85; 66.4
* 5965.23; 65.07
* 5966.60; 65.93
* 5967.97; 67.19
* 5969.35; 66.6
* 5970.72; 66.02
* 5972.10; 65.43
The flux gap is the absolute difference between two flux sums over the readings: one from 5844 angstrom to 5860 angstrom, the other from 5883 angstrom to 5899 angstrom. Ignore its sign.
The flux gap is 27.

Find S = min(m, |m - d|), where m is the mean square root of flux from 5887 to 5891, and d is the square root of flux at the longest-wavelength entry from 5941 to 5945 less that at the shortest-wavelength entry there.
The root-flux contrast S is 7.96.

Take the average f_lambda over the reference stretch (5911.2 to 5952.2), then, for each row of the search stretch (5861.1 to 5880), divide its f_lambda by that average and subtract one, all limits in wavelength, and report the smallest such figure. -0.017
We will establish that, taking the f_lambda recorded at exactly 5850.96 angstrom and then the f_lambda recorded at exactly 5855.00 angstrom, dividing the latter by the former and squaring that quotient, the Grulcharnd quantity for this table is 0.98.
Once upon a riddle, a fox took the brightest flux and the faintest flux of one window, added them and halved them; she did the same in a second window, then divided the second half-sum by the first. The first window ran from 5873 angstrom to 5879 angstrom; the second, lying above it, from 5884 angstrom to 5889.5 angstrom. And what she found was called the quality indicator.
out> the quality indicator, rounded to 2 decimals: 0.95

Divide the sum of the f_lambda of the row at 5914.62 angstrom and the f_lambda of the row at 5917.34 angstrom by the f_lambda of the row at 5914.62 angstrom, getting 2.04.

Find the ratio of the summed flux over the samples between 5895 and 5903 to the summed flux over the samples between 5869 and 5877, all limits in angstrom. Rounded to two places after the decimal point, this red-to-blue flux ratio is 0.98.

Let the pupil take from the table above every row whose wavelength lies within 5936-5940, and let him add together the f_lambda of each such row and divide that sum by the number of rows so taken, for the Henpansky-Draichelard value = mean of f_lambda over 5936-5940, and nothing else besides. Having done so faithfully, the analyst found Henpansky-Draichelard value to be 67.1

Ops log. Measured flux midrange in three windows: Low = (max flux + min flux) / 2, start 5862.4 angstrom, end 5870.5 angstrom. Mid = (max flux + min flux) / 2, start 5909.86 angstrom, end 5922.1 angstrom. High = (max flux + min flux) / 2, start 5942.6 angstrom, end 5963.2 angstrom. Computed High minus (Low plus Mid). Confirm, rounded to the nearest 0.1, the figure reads -67.9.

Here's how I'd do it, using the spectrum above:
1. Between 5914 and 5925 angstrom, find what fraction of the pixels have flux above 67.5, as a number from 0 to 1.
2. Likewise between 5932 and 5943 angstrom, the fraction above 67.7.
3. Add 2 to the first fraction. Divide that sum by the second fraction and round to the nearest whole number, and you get 17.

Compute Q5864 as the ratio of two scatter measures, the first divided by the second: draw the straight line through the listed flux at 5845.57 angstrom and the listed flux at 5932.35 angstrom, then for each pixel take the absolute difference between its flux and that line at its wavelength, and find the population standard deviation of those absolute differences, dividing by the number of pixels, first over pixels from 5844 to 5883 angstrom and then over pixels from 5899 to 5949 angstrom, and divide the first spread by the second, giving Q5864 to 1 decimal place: 1.3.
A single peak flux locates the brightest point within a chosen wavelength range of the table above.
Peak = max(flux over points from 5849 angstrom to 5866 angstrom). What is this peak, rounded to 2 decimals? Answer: 70.09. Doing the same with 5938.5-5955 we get 68.04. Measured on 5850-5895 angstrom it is 70.09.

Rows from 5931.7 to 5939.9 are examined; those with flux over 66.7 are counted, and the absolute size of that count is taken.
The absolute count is 3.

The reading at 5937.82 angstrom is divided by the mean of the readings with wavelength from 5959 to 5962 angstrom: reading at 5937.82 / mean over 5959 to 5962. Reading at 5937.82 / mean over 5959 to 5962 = 1.01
